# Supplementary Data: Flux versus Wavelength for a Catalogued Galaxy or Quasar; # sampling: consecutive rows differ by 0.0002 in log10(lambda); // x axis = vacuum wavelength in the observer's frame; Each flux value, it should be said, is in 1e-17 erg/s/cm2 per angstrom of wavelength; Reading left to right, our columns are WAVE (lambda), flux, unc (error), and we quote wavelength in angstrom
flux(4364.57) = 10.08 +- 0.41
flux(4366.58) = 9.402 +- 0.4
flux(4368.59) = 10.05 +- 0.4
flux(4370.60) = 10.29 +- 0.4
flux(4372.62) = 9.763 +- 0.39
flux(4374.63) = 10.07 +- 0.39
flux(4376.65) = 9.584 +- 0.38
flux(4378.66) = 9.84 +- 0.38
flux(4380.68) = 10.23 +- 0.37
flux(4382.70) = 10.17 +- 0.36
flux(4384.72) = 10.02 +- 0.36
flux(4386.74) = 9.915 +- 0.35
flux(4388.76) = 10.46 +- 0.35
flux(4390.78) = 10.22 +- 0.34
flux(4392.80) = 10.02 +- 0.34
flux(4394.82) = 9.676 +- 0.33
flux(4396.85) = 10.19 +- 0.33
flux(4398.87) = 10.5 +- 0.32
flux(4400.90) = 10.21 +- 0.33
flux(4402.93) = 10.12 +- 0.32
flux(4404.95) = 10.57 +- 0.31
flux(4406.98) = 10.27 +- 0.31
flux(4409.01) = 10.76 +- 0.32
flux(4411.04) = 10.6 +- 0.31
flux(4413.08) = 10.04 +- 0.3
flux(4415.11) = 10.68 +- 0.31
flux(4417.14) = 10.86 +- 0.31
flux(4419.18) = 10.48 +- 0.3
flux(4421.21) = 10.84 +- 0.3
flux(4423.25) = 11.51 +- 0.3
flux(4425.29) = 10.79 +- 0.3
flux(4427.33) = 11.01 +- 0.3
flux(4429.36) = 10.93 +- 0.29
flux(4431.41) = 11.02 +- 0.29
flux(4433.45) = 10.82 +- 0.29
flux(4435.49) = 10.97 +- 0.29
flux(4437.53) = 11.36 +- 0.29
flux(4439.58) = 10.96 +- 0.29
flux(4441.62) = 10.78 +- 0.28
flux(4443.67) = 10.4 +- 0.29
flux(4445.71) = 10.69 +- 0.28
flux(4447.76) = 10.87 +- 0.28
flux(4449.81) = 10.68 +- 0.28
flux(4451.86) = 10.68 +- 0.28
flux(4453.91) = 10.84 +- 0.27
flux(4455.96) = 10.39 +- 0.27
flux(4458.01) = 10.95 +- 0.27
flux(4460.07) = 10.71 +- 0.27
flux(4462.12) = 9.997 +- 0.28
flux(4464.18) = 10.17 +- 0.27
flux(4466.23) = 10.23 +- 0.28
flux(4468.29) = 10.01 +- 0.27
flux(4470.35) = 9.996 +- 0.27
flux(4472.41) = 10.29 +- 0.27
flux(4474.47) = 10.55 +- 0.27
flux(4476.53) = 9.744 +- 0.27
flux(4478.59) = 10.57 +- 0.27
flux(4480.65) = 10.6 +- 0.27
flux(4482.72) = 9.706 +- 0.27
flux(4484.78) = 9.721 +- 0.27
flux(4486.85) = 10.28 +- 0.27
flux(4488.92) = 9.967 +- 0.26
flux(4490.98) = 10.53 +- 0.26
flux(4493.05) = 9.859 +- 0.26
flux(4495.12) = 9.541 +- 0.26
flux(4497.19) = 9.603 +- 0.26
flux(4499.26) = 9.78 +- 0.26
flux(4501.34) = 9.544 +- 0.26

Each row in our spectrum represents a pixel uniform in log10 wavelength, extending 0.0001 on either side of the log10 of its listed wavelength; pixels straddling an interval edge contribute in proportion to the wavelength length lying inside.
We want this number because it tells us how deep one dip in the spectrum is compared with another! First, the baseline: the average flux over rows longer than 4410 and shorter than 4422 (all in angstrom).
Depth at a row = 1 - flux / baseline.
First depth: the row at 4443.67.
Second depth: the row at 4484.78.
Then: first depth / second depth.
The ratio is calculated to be 0.21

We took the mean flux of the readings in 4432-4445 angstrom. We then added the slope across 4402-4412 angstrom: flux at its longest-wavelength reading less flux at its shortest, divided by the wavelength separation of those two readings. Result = 10.9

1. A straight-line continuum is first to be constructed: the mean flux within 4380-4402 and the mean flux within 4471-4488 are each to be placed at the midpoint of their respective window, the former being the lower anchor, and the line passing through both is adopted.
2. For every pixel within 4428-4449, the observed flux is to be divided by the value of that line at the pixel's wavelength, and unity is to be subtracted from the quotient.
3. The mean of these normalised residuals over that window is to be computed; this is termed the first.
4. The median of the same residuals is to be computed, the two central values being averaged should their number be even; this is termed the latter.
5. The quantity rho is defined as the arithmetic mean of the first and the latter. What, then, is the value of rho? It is 0.07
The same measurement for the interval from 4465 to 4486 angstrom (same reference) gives 0.00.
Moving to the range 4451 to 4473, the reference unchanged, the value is 0.02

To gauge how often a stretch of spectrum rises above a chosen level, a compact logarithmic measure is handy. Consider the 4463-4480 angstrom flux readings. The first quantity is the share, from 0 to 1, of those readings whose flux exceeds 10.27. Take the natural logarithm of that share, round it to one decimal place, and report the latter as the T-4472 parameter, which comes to -1.0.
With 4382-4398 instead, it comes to -2.1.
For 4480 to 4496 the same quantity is -1.0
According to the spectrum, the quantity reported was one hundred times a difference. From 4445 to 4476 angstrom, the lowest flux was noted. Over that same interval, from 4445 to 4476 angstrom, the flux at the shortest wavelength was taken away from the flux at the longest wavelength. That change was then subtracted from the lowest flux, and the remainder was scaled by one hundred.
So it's 1014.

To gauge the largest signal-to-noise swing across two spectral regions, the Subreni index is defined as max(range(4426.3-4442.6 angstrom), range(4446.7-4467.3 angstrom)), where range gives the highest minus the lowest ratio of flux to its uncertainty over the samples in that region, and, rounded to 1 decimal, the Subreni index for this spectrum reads 4.9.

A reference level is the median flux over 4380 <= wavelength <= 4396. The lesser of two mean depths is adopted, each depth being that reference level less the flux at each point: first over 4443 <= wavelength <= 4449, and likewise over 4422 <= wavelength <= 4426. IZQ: -1.1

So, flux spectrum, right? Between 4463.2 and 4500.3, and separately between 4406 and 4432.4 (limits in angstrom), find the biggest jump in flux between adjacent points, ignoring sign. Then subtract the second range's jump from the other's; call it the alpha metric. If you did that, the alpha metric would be 0.17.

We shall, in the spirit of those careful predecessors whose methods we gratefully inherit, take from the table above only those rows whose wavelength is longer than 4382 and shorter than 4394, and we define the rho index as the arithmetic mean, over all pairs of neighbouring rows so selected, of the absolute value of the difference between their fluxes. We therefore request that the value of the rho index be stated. 0.25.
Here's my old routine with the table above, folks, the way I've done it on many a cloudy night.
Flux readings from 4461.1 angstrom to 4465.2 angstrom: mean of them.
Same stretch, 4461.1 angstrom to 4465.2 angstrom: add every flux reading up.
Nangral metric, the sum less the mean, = 10.1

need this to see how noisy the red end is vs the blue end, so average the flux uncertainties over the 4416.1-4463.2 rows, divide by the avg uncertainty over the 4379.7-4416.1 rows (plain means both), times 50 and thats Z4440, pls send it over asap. 43.3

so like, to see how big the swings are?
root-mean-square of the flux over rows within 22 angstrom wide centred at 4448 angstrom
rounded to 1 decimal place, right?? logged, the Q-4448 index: 10.8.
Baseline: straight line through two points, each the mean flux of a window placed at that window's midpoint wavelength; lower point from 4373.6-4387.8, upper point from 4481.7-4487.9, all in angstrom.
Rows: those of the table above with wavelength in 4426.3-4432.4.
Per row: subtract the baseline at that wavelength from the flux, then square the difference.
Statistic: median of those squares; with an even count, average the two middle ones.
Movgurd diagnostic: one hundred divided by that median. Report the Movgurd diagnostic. 88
